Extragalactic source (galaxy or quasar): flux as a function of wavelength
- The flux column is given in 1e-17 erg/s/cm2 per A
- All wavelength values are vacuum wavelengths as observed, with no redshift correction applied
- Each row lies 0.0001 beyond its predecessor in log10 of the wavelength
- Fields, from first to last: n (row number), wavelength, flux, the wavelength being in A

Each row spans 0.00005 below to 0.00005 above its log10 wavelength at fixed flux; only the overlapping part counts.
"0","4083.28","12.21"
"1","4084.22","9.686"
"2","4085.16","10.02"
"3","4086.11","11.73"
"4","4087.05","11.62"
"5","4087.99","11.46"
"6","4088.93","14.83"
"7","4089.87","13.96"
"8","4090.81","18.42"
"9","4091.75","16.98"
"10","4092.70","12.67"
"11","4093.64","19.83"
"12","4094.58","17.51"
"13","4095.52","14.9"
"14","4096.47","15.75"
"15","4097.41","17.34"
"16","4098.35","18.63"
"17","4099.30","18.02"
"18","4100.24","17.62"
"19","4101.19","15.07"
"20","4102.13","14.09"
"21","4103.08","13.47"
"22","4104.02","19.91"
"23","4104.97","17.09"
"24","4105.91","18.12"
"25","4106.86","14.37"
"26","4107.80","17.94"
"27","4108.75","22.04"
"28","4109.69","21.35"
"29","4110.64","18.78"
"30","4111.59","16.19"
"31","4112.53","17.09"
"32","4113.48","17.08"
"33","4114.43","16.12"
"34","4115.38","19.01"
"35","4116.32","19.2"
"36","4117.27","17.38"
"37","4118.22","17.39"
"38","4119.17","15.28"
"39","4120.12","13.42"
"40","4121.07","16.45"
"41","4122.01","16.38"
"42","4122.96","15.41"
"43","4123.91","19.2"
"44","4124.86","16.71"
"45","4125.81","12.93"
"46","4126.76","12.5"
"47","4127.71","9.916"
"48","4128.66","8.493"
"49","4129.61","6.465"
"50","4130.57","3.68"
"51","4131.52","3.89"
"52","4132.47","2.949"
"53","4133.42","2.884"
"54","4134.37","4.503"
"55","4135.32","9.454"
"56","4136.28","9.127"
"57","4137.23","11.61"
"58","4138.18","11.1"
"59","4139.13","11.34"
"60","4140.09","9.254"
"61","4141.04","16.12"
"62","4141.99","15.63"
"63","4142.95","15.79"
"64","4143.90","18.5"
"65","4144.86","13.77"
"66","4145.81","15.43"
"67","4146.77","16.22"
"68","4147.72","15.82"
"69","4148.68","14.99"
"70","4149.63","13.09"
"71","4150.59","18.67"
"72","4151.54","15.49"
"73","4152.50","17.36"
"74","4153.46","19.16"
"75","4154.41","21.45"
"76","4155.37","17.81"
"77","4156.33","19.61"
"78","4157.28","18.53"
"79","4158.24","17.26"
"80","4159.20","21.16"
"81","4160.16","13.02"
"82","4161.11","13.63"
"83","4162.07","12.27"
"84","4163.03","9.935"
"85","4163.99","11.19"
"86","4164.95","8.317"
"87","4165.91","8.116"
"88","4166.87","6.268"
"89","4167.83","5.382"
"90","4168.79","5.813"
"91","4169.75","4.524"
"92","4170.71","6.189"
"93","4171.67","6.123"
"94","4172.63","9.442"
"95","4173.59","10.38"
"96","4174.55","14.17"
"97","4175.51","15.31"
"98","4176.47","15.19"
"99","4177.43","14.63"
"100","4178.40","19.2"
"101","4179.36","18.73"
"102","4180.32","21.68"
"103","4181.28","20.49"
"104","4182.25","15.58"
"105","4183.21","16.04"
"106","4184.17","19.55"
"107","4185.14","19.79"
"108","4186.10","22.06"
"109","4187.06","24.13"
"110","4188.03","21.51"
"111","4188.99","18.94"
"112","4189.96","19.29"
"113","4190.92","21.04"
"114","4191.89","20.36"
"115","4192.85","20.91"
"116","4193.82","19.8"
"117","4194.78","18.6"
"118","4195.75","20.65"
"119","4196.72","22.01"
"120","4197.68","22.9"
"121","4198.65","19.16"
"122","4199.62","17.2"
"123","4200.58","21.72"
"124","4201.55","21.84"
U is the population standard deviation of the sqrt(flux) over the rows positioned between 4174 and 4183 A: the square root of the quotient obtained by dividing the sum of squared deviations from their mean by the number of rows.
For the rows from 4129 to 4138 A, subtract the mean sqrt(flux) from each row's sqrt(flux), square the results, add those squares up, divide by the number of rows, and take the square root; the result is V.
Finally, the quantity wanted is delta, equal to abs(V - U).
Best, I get 0.29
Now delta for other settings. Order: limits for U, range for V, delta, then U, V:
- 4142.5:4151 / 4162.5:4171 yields 0.16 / 0.22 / 0.38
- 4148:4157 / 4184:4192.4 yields 0.13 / 0.30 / 0.17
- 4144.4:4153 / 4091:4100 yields 0.05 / 0.20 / 0.25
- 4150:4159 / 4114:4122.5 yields 0.02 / 0.18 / 0.21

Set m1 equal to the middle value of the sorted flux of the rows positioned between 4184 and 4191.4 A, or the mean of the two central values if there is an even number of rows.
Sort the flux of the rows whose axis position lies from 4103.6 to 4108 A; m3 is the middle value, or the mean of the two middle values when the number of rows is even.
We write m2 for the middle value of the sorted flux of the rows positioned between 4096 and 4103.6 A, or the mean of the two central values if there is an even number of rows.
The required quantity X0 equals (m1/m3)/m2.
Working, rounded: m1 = 20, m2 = 17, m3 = 18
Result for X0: 0.069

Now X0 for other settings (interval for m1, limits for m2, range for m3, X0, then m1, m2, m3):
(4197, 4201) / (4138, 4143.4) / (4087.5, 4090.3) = 0.109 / 20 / 13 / 14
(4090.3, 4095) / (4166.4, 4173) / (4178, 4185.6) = 0.148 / 18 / 6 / 19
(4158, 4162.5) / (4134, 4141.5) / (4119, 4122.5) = 0.084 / 14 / 10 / 16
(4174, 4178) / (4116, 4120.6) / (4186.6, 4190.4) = 0.042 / 15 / 17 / 20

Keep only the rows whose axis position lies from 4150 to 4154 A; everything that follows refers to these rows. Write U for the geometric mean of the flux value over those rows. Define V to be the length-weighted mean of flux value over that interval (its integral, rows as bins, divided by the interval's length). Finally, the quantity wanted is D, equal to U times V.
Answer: 310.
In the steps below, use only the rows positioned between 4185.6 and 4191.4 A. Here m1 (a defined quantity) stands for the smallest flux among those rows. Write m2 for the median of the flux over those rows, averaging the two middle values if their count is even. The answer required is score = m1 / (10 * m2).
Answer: 0.089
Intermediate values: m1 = 18.94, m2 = 21.3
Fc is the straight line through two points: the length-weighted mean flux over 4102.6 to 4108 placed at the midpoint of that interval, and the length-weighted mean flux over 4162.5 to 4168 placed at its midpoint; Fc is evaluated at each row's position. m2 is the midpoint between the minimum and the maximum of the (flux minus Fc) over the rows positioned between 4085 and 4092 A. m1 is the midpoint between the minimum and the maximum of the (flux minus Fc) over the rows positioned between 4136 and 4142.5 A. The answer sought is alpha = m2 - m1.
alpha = -5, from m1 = 1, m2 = -5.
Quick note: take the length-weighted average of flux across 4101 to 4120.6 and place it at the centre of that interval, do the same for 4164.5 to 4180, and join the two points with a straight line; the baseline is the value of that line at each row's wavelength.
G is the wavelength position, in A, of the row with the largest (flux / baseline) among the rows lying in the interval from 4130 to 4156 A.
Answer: 4154.41 A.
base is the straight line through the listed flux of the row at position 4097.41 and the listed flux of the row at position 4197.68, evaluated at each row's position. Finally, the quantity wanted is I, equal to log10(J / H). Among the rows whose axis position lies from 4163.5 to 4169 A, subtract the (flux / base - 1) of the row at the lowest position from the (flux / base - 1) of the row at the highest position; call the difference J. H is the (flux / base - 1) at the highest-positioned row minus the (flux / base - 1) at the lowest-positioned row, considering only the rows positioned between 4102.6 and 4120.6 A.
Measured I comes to 0.8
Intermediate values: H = 0.0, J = -0.26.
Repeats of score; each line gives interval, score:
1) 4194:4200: 0.086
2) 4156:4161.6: 0.073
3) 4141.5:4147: 0.088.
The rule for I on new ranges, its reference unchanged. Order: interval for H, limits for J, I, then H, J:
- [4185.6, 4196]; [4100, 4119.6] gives 0.3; -0.1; -0.18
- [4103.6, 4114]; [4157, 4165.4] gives 0.4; -0.2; -0.50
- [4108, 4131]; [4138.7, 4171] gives -0.6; -1.0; -0.29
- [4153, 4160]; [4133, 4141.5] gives 0.9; 0.1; 0.67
